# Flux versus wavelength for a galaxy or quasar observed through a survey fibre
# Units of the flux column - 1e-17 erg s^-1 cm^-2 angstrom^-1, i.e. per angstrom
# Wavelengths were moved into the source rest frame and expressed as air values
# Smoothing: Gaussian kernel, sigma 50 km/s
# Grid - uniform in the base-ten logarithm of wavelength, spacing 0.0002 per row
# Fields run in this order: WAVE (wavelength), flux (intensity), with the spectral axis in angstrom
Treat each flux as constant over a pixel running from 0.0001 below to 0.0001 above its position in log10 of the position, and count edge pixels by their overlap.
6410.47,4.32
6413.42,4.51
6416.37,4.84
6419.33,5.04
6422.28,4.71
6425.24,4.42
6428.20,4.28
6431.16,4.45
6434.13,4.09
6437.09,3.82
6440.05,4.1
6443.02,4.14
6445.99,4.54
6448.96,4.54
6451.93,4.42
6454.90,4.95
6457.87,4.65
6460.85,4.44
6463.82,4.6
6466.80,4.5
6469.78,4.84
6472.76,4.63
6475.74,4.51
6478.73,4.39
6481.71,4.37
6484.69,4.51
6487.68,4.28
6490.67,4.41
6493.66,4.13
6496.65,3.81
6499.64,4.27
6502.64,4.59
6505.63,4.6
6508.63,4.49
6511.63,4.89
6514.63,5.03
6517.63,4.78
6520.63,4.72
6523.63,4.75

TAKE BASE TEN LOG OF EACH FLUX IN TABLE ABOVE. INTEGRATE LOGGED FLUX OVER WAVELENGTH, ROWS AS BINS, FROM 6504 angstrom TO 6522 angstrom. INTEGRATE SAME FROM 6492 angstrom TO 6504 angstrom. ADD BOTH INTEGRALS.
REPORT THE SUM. 19.6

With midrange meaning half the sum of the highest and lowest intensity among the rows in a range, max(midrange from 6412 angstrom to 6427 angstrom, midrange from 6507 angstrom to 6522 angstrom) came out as 4.76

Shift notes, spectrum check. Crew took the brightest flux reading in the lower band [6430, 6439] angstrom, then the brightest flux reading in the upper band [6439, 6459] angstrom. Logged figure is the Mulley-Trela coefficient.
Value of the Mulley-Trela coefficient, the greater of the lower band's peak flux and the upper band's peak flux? 4.95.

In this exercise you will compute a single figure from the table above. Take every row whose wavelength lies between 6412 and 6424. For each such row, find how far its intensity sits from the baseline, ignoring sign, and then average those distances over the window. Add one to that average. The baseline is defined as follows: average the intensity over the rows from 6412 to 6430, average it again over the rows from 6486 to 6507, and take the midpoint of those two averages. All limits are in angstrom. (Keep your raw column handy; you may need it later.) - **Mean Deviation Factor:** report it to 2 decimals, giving 1.31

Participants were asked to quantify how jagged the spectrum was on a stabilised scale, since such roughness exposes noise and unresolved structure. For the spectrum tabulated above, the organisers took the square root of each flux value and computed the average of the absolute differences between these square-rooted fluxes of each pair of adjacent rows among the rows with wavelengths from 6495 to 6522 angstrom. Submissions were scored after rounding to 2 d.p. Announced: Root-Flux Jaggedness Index 0.05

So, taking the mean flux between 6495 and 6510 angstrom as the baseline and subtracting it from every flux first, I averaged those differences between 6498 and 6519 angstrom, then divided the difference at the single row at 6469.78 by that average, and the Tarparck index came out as 1.6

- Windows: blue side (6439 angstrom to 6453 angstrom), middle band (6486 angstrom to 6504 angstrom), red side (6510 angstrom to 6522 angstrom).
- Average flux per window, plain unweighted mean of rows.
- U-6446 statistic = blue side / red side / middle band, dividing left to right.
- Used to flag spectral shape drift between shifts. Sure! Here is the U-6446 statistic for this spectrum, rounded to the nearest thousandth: 0.211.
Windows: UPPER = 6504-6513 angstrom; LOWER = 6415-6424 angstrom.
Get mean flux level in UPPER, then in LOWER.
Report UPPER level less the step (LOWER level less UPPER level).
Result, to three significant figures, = 4.46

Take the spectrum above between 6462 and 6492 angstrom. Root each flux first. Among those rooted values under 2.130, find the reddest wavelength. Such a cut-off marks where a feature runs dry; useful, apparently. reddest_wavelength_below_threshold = 6490.67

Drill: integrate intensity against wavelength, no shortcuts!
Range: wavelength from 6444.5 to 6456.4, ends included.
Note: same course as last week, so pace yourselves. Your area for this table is 55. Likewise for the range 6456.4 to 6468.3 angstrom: 54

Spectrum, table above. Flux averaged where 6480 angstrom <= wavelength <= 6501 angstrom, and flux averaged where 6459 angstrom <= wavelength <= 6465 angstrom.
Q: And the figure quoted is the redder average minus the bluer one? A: -0.27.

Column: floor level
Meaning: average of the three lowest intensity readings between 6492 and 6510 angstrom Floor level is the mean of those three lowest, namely 4.1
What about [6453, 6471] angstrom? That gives 4.5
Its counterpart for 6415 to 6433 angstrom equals 4.4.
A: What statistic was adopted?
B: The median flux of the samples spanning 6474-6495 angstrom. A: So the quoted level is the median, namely 4.4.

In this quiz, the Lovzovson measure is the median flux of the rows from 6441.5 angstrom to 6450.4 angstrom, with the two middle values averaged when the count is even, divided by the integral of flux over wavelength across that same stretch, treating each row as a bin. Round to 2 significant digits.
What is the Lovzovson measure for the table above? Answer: 0.12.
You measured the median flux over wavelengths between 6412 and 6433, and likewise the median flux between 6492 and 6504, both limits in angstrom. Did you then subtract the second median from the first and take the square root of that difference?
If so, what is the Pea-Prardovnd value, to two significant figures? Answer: 0.56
